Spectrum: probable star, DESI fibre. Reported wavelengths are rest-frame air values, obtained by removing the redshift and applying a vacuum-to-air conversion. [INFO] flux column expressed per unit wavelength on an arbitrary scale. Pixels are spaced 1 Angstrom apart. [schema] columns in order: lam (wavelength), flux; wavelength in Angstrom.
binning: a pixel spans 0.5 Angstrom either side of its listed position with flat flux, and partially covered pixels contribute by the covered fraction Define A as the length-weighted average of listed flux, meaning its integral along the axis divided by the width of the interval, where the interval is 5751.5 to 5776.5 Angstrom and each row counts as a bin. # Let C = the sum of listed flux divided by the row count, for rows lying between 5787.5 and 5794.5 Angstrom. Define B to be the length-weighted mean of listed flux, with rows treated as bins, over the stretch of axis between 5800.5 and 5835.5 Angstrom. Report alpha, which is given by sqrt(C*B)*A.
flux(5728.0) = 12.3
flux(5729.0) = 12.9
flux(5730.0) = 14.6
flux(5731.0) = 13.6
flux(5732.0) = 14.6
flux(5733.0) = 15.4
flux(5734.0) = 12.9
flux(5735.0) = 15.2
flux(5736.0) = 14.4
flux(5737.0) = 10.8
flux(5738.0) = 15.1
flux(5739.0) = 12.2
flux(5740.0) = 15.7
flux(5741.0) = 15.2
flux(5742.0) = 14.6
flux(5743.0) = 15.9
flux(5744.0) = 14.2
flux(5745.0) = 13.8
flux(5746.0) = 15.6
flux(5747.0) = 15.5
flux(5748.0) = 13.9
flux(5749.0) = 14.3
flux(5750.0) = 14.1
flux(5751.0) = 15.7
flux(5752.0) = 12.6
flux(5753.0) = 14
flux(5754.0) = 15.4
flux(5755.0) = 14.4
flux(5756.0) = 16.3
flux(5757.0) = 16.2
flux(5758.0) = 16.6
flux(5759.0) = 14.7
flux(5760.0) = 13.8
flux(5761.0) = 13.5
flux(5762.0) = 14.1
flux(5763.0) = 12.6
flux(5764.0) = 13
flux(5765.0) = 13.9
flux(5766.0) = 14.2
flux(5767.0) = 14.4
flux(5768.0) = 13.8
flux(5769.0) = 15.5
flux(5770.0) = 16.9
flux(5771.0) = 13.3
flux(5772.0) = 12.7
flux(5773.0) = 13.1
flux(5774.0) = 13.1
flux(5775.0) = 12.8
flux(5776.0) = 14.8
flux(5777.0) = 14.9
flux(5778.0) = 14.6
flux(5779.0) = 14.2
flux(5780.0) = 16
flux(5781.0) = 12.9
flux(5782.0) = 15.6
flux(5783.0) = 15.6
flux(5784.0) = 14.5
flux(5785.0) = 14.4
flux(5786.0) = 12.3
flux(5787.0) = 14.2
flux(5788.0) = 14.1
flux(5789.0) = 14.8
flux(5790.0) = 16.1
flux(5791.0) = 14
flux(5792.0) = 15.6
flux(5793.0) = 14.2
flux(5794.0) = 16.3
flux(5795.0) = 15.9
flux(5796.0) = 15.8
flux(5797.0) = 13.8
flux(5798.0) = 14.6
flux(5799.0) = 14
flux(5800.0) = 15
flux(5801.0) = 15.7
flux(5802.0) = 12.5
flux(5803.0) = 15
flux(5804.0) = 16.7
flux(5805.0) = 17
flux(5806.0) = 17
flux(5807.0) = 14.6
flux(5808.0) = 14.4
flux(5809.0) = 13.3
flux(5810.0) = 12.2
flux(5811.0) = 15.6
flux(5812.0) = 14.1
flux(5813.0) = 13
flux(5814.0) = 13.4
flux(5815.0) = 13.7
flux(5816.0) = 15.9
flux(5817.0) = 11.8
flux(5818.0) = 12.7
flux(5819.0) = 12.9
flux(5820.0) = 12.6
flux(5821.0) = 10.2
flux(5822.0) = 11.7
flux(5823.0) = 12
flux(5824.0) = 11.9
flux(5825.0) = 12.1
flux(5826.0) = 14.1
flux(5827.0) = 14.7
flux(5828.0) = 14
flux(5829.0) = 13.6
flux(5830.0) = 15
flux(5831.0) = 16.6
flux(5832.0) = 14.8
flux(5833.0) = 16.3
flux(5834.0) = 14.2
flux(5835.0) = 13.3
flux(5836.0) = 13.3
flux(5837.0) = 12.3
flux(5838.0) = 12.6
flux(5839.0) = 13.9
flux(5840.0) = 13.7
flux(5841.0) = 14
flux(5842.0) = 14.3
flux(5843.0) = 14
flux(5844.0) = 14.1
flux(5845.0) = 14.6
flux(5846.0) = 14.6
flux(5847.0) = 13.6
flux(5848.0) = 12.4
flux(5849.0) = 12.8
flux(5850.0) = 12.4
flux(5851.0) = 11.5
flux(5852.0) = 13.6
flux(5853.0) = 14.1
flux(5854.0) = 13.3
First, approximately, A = 14.23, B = 14.0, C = 15.0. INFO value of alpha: 206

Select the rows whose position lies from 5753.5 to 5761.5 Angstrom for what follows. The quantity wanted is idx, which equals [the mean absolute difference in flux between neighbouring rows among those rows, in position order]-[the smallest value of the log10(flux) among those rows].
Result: -0.2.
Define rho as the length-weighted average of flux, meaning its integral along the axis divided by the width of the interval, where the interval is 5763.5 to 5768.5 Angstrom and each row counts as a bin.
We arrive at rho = 13.9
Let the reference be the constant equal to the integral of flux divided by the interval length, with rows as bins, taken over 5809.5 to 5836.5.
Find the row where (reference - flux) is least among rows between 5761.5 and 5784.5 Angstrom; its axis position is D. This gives 5770.0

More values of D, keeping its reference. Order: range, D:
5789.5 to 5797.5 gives 5794.0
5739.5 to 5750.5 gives 5743.0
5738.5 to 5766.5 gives 5758.0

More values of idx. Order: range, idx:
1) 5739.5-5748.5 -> -0.1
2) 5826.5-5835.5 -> 0.2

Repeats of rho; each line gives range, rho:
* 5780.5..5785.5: 14.6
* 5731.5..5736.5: 14.5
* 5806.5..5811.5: 14.0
